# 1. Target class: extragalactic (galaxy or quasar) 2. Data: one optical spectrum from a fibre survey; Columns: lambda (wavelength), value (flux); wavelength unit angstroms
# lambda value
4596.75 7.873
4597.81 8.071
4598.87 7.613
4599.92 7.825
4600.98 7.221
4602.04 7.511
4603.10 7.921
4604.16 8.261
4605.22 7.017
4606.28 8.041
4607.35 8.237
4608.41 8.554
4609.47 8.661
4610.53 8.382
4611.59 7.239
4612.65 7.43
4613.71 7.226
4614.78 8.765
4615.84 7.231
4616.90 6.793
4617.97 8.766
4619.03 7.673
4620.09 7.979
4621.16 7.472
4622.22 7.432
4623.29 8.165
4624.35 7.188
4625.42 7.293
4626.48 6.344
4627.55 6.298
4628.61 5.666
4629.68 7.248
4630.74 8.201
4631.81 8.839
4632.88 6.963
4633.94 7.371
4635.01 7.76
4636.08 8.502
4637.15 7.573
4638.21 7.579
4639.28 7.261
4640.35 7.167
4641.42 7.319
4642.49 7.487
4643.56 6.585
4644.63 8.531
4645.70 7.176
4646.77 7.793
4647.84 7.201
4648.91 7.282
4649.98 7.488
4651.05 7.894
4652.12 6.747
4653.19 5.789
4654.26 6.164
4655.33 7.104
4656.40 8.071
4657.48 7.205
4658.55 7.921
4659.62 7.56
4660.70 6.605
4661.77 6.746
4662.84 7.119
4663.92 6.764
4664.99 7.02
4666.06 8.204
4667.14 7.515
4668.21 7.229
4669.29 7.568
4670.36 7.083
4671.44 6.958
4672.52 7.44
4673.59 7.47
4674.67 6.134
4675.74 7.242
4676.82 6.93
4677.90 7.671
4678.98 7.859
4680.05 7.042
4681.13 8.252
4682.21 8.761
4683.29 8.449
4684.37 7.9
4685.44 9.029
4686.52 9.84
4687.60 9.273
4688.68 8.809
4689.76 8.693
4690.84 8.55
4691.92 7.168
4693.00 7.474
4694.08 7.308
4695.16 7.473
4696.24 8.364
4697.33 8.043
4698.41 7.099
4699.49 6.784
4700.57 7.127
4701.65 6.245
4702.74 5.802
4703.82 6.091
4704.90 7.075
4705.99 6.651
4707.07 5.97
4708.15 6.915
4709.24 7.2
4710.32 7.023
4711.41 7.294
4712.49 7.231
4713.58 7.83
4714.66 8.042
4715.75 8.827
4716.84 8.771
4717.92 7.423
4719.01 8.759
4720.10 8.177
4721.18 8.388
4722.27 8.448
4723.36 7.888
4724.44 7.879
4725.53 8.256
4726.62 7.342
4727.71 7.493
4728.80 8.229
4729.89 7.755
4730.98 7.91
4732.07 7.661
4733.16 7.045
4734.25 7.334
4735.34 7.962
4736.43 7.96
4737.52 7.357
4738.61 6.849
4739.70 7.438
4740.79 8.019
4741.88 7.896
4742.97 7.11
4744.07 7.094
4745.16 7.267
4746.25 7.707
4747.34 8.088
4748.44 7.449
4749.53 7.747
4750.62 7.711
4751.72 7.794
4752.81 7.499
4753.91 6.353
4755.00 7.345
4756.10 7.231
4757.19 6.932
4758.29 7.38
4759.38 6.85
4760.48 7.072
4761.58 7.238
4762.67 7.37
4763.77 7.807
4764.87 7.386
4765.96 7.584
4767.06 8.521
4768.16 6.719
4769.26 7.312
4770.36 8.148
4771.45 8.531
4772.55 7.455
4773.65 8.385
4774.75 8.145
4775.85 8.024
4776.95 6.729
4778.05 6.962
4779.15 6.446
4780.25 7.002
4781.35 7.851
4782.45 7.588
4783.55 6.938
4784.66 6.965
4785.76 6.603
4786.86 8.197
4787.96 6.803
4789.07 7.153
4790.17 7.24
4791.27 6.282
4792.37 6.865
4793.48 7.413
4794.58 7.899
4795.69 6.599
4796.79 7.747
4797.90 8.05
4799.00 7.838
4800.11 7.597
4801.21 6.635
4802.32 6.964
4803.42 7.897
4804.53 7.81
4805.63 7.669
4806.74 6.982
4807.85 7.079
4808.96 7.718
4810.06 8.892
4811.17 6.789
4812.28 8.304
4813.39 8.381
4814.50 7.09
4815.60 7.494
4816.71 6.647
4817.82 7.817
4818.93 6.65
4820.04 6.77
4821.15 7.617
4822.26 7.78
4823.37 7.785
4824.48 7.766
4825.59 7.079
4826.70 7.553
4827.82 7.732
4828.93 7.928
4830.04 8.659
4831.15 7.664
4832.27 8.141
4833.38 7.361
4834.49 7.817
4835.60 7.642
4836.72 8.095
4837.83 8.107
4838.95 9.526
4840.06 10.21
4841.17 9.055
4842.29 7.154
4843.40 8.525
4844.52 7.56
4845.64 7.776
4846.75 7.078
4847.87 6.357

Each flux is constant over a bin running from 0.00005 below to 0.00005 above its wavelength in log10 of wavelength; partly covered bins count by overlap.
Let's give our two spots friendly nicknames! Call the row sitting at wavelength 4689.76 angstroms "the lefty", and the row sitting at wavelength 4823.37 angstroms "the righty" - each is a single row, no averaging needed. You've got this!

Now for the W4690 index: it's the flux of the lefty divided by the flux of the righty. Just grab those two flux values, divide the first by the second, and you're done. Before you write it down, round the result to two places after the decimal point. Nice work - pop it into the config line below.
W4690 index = 1.12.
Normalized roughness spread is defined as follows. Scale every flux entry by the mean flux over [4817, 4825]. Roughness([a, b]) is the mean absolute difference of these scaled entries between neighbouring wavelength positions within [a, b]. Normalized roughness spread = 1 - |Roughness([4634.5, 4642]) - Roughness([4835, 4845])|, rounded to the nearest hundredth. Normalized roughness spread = 0.92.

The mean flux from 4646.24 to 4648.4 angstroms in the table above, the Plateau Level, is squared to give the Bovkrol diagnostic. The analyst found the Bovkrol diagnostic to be 56.2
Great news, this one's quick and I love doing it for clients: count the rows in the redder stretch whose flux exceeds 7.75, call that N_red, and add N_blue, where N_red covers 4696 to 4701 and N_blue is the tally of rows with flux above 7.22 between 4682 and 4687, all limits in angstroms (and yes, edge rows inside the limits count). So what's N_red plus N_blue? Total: 7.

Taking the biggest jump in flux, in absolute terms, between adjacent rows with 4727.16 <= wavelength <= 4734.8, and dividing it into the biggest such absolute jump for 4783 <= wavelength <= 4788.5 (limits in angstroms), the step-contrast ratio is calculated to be 2.2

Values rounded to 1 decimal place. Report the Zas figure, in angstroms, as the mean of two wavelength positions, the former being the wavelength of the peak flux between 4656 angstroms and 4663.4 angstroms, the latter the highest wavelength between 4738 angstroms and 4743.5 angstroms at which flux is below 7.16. 4699.7 angstroms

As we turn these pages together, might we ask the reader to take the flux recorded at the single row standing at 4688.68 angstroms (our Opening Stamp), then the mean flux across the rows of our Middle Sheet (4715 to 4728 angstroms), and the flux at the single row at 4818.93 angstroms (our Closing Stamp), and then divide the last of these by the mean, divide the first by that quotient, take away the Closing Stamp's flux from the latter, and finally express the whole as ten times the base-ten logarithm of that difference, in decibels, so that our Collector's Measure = 6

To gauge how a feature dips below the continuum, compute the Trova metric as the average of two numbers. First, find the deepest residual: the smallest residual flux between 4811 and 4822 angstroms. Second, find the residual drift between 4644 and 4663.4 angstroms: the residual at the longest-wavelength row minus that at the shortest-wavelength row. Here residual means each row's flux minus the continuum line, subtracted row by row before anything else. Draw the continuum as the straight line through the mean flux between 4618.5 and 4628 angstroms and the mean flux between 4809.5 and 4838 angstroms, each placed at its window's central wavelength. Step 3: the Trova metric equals -1.2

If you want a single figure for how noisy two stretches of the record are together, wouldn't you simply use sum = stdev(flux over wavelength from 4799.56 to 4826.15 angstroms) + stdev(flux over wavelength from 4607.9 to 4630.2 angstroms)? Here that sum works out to 1.4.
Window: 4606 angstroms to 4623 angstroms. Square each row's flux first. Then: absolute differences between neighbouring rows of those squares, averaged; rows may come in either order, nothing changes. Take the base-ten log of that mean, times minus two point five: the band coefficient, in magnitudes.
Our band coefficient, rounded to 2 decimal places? -2.54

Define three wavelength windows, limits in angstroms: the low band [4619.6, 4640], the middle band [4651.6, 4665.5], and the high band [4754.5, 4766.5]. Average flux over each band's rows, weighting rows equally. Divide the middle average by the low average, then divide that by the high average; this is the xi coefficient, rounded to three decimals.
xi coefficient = 0.129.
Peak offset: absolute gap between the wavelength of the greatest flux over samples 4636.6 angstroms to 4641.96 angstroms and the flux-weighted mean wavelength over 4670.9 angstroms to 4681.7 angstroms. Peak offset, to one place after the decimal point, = 38.2 angstroms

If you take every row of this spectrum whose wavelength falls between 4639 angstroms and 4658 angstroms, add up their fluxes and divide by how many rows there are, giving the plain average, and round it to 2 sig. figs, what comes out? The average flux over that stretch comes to 7.2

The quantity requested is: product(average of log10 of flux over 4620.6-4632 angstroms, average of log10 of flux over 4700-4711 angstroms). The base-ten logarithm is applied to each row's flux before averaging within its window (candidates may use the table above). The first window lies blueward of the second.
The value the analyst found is 0.70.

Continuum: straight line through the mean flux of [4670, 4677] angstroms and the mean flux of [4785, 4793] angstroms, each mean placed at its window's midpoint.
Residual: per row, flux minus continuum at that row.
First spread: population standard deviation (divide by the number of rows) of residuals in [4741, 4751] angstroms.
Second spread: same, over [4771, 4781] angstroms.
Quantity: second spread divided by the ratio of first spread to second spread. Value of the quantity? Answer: 1.6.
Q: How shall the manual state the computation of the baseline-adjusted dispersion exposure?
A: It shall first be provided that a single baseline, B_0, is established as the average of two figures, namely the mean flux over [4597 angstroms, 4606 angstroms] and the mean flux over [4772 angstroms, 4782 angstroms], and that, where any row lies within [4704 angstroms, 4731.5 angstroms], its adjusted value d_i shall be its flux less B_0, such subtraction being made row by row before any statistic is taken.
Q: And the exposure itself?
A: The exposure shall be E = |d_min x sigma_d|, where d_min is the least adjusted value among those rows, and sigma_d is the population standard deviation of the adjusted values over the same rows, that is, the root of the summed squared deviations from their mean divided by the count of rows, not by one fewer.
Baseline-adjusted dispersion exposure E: 1.1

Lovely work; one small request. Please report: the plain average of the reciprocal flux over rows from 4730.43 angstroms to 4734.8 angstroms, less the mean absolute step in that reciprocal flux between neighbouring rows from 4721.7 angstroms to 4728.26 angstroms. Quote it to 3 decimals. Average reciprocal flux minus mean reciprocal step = 0.127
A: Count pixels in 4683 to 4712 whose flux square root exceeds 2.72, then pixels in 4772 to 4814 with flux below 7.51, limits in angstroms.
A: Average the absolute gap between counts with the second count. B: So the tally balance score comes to 14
